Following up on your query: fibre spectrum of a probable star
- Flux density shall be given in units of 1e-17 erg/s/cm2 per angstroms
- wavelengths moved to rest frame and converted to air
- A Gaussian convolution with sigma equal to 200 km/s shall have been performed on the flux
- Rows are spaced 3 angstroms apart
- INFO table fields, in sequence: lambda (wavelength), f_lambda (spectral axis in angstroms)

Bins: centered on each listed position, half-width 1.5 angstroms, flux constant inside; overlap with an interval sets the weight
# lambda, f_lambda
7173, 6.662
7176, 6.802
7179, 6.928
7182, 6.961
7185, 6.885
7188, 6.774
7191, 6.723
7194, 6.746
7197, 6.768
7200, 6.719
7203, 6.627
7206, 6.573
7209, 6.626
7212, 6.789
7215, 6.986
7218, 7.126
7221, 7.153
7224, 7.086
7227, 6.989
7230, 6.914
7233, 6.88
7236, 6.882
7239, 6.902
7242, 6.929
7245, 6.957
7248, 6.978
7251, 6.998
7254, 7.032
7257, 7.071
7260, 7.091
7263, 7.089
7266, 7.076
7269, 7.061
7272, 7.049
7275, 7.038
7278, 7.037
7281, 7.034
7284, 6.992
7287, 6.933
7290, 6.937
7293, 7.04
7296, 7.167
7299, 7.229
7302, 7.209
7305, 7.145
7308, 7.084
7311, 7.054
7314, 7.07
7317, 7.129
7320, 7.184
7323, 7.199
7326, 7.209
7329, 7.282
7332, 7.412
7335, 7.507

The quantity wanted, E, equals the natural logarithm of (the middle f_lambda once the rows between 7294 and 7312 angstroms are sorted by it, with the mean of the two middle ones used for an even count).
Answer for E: 1.968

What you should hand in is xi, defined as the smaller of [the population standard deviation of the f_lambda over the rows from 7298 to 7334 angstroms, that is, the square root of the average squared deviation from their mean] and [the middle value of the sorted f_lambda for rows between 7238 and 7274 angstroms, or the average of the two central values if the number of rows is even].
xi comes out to 0.096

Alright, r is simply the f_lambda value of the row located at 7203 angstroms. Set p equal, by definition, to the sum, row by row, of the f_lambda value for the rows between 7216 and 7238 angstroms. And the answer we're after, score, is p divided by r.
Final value 7.4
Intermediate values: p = 49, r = 6.627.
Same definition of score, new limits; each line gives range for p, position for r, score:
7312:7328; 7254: 5.1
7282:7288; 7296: 1.9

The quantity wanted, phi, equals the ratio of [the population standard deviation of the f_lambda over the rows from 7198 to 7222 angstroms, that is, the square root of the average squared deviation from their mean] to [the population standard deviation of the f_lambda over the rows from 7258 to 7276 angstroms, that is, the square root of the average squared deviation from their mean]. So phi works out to 11.0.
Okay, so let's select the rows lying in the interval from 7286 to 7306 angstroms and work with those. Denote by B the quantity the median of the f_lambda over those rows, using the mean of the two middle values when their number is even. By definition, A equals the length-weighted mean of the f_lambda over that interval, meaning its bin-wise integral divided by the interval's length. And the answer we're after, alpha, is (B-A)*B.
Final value 0.34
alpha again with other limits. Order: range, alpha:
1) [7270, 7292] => 0.20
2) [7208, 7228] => 0.11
